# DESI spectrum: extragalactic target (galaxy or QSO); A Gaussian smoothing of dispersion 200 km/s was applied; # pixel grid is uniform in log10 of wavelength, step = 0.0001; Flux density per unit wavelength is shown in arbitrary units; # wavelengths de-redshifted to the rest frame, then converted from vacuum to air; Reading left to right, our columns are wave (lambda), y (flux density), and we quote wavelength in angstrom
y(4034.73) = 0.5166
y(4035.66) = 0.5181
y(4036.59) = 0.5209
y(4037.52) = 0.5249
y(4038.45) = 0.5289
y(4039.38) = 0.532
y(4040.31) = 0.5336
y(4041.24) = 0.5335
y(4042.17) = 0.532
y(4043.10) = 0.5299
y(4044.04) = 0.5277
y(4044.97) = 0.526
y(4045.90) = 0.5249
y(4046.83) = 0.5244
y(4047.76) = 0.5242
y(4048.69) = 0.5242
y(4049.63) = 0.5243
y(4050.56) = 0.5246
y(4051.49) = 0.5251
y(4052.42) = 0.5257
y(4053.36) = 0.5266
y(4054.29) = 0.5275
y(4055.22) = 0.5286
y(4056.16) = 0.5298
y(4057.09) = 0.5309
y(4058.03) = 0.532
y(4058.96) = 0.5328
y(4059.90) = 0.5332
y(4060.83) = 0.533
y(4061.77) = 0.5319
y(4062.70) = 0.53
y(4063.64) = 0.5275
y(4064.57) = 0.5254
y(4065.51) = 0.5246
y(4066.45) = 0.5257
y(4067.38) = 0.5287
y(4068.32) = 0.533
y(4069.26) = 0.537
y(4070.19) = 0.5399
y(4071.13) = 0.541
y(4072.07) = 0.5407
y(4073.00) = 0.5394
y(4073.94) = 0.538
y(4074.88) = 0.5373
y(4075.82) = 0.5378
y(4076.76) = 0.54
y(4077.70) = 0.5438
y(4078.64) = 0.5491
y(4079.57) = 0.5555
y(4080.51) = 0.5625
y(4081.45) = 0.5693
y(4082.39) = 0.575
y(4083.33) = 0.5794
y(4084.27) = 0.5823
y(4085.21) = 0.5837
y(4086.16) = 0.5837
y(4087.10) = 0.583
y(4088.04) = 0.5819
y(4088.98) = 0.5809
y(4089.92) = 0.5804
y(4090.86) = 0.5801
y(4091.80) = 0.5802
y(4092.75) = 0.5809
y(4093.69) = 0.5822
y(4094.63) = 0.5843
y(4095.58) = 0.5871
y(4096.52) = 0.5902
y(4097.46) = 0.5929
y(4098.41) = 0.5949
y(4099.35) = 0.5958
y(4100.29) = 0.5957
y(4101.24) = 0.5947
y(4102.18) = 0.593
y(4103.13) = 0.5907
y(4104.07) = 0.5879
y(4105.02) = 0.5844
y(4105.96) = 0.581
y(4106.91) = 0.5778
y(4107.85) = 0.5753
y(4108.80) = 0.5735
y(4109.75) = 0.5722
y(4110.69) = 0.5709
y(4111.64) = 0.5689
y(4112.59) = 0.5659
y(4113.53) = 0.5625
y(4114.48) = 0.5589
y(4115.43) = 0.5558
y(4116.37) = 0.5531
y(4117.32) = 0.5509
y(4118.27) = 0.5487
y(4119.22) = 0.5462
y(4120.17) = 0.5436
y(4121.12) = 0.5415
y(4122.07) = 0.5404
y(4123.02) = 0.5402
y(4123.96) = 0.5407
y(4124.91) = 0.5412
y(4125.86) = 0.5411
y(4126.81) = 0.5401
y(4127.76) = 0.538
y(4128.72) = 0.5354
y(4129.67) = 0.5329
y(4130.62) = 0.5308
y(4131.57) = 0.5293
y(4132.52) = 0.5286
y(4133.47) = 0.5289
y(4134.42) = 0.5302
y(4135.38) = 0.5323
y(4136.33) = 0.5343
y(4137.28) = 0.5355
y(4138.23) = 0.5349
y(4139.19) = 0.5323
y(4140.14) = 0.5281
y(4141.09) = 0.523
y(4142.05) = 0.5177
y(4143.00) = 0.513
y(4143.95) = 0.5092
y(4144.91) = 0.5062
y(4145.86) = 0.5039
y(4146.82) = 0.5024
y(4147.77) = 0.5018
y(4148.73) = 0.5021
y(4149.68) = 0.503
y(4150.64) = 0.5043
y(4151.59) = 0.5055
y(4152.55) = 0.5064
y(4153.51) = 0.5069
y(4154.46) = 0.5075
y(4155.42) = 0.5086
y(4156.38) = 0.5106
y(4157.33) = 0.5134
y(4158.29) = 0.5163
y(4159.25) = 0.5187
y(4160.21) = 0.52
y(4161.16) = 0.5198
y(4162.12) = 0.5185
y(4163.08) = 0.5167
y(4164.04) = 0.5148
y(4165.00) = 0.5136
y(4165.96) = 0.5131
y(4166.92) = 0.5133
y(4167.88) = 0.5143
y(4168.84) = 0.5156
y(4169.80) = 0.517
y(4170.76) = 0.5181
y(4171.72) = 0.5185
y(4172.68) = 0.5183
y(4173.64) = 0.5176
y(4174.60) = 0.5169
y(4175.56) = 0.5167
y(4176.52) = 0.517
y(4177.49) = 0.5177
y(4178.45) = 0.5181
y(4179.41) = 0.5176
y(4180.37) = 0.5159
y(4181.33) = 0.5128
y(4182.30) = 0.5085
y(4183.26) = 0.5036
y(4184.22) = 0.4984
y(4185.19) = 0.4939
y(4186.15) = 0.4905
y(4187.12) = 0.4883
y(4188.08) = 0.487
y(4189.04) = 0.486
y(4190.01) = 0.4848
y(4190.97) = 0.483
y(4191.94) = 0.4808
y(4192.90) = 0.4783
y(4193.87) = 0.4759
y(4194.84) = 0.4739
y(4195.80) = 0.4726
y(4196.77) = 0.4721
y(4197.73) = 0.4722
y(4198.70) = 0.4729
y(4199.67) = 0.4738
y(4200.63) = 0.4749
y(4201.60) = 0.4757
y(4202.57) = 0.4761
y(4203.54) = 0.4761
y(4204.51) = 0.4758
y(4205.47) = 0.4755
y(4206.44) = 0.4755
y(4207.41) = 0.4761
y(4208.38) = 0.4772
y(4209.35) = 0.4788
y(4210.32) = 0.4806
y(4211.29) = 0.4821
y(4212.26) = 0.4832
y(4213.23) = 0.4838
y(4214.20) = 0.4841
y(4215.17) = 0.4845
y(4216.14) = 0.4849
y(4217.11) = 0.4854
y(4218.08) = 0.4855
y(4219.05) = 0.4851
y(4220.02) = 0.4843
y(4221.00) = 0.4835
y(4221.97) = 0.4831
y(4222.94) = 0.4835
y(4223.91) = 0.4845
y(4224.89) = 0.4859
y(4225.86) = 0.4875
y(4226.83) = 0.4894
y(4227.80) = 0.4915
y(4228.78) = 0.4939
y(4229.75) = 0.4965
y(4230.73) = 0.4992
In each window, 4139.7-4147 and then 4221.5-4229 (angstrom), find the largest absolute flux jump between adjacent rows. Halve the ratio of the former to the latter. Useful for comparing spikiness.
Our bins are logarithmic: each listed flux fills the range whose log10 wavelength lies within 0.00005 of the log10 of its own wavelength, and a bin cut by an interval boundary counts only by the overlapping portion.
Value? 1.1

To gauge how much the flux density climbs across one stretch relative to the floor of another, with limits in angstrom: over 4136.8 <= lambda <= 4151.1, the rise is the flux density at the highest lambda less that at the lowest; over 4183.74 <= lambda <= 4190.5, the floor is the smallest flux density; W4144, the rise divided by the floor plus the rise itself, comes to -0.10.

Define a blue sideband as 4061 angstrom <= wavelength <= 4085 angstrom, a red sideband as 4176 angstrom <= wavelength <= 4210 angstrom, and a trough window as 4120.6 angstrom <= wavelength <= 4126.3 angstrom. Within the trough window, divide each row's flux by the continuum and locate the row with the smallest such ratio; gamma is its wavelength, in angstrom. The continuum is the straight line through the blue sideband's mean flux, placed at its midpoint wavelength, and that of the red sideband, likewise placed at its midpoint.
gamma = 4122.07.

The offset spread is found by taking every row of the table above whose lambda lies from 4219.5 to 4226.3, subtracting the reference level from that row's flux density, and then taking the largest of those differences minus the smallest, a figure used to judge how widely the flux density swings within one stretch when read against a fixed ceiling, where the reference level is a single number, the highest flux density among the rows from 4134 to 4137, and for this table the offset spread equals 0.0044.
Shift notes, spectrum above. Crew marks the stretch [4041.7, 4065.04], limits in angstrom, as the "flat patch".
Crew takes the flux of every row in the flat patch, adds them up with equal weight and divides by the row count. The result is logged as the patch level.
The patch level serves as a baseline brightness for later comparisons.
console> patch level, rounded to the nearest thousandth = 0.528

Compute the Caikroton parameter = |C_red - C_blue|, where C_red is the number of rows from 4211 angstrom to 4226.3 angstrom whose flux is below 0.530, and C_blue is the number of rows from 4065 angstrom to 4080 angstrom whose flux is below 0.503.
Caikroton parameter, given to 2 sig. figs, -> 16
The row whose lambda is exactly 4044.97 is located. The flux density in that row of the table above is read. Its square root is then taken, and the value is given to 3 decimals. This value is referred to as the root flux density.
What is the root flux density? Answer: 0.725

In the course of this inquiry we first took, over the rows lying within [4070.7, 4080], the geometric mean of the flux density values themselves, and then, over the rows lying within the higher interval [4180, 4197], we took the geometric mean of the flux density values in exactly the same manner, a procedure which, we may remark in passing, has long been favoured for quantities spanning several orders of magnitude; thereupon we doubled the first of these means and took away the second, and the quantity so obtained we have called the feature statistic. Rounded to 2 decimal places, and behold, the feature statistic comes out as 0.60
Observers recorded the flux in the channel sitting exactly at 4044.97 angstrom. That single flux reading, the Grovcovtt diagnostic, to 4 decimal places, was 0.5260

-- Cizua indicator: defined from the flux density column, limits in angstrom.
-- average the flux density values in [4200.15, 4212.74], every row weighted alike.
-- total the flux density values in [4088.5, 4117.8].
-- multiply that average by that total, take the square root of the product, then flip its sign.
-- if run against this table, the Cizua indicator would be -2.9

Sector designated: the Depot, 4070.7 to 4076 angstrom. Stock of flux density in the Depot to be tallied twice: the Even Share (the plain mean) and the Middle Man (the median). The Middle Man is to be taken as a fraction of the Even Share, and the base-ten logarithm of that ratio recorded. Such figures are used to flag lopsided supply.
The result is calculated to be -0.0003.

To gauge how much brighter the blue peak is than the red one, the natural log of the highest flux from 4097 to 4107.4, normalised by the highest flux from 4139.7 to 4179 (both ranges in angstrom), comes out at 0.121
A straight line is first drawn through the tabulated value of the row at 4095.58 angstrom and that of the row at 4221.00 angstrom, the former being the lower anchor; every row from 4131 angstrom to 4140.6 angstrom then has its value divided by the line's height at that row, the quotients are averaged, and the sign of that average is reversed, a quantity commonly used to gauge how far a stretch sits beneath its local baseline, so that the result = -0.96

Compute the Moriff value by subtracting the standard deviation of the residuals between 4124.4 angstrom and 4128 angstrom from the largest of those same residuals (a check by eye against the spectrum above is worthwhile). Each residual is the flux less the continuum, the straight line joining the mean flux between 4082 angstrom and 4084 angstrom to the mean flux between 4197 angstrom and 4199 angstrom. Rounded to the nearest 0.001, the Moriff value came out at 0.002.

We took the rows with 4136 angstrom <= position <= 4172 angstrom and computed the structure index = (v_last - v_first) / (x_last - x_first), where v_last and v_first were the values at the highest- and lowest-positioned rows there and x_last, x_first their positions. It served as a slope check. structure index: -0.0004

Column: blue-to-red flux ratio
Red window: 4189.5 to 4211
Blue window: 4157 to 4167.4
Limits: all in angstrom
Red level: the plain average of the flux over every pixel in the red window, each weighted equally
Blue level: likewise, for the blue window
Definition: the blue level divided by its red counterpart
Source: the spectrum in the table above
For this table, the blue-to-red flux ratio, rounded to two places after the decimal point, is 1.08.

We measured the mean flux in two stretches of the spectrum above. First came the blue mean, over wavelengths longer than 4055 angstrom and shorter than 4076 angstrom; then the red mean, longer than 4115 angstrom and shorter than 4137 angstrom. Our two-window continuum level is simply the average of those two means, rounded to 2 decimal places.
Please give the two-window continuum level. 0.54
